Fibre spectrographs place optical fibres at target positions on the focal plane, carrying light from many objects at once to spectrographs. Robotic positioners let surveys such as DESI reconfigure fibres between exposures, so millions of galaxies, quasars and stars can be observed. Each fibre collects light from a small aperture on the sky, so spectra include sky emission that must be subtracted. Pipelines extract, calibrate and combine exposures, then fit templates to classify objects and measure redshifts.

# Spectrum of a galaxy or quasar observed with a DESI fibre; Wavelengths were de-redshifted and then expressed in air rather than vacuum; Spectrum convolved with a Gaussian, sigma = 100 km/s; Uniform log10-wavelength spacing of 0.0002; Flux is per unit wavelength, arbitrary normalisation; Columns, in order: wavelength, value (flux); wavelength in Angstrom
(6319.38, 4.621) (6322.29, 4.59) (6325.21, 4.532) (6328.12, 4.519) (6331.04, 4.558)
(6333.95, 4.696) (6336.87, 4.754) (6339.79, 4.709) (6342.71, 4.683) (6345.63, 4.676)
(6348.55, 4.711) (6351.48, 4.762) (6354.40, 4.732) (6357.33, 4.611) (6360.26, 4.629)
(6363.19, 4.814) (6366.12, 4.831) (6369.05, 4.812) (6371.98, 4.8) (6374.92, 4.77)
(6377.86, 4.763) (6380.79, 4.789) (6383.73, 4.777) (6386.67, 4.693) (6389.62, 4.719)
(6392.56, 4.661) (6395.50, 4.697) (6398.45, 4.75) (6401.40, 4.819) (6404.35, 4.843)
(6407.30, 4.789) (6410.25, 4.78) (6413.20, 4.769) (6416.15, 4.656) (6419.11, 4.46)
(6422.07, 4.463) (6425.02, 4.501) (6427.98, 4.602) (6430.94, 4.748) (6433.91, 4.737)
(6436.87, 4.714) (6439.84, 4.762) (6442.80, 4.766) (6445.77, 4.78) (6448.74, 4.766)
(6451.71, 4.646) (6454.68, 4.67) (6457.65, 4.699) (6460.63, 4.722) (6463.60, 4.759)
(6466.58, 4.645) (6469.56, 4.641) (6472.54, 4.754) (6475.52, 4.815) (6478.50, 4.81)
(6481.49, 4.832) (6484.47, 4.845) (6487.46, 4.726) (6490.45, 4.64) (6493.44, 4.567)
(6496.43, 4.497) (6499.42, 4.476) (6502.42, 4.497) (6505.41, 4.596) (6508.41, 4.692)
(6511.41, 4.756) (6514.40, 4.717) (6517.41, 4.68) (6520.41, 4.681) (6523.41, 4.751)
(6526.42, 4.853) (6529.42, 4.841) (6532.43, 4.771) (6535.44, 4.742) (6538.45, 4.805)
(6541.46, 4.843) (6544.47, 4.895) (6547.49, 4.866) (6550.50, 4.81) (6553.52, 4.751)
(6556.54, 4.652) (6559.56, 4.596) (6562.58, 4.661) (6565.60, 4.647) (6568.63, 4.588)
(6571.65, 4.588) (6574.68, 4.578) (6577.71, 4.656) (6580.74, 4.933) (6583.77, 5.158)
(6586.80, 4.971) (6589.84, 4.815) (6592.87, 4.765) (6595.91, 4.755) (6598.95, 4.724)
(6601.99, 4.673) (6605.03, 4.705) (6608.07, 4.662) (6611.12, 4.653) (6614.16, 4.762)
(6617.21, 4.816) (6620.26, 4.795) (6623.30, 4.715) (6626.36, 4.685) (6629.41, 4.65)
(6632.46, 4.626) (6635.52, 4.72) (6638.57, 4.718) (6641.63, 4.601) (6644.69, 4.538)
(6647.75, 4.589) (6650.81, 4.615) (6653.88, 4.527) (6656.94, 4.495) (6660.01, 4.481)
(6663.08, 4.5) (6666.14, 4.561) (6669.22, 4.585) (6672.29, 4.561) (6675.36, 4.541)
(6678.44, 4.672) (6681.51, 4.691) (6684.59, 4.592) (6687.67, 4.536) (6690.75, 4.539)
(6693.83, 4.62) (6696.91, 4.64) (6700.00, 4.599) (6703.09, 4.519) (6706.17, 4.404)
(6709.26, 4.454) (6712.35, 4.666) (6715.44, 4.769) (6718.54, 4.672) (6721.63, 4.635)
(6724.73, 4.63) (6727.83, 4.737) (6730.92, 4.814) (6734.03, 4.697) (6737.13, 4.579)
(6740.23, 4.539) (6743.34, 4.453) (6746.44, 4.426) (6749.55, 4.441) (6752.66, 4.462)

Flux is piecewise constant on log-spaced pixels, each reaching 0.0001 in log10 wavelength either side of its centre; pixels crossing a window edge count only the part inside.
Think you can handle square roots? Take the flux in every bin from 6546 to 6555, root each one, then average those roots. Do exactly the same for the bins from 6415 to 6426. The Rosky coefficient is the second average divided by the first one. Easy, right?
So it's 0.97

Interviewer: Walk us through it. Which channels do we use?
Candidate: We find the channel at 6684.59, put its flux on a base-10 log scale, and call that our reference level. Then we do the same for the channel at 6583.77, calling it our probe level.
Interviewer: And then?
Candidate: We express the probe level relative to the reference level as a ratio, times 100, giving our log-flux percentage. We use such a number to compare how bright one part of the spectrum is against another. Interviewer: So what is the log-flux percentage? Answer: 108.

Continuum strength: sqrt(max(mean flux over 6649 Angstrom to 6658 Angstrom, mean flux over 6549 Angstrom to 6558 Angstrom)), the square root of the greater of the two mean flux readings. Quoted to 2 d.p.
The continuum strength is 2.18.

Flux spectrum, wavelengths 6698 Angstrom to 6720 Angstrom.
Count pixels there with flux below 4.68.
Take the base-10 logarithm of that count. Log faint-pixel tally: 0.78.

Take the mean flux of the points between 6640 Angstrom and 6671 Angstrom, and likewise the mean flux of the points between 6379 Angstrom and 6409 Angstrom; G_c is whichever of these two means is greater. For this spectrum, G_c 4.75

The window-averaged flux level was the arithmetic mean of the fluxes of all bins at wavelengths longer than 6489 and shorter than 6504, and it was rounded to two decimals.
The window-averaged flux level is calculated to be 4.54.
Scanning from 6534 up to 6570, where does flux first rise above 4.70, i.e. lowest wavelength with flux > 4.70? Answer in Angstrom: 6535.44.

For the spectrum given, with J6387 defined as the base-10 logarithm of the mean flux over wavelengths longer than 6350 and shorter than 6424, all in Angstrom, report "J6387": 0.675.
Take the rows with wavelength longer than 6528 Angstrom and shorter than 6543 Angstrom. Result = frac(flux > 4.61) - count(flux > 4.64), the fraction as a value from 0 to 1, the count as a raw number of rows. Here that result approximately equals -4.00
